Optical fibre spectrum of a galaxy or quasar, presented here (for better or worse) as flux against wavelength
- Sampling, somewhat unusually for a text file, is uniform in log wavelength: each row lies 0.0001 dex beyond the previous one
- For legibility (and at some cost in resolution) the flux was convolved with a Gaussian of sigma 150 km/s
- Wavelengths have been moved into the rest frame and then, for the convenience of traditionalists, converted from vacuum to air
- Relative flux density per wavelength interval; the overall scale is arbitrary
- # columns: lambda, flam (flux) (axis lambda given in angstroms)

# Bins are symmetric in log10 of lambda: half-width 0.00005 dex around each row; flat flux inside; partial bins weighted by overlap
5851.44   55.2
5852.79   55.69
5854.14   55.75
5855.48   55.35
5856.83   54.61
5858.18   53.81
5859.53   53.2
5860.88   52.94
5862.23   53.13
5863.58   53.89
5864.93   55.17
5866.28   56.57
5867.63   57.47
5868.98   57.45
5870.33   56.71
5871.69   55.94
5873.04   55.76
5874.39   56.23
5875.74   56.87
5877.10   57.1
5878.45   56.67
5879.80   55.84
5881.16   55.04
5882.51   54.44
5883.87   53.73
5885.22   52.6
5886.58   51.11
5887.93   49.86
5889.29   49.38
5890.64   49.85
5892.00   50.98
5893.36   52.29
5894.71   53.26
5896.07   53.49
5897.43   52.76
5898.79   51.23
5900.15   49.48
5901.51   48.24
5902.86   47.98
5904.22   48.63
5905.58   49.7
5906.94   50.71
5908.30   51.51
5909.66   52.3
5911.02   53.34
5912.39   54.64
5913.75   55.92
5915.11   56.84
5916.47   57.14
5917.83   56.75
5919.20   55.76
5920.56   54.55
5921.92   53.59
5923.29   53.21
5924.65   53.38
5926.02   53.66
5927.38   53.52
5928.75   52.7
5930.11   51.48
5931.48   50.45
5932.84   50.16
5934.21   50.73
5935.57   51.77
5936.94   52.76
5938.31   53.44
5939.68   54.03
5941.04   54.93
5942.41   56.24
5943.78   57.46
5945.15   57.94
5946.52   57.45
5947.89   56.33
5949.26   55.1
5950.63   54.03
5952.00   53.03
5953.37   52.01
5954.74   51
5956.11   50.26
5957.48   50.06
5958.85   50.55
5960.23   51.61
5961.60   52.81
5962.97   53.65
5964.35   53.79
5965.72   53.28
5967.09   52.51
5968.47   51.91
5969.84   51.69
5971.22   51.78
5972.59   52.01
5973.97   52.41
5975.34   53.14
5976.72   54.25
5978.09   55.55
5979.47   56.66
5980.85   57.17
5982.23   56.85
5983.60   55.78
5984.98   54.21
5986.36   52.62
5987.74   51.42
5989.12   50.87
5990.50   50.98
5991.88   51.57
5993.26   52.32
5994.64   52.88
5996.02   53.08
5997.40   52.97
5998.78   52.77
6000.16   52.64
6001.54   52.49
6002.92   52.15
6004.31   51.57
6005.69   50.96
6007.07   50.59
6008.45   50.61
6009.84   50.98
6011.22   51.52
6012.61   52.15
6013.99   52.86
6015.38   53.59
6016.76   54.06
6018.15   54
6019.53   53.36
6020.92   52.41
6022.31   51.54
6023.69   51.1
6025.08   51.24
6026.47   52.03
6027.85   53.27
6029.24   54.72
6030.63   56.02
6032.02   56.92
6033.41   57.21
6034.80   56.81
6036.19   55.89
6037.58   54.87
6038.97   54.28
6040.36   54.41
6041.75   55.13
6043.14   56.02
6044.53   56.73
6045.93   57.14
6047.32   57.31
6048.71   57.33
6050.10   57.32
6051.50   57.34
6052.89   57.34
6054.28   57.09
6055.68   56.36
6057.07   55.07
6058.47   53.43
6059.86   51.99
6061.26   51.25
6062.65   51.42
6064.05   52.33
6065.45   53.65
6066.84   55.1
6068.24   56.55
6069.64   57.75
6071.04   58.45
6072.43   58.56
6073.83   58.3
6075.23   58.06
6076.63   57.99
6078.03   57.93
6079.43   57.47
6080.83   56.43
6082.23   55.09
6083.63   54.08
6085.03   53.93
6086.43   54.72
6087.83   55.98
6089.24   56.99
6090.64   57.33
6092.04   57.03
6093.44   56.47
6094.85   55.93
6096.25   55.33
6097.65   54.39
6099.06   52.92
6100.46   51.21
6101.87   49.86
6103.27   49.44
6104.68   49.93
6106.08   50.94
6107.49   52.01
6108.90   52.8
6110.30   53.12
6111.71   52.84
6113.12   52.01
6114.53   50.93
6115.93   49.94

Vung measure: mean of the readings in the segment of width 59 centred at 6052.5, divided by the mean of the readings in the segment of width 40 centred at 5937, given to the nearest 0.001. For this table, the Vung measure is 1.035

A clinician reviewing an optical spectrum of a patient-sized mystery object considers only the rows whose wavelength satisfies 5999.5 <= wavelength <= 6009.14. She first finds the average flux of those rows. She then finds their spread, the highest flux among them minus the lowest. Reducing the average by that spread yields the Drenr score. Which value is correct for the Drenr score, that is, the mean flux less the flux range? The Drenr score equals 50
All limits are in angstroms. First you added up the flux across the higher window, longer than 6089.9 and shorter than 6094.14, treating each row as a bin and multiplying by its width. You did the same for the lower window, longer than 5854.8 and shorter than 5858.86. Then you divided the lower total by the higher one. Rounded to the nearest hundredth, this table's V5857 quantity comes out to 0.92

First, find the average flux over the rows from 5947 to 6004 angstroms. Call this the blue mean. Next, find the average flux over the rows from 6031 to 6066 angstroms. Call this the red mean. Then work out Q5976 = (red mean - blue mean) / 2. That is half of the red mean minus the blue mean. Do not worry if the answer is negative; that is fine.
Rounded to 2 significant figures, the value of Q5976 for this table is 1.2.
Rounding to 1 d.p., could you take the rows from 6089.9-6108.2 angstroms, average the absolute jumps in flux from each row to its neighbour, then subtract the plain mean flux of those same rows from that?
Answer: -52.4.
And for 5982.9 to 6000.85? -52.0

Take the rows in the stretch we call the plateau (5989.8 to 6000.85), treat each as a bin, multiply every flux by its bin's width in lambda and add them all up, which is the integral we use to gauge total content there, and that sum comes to 579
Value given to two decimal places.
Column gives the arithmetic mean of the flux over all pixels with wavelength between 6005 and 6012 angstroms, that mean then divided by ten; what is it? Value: 5.09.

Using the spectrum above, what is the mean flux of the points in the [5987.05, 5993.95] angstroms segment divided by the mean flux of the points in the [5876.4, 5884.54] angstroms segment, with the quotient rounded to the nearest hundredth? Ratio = 0.93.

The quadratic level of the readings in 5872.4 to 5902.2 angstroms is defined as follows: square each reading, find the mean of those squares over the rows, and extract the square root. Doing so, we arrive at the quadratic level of 53.1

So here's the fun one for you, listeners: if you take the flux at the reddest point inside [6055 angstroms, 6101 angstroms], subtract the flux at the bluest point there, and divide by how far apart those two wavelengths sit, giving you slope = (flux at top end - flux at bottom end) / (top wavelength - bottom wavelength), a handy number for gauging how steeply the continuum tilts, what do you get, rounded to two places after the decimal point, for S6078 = -0.12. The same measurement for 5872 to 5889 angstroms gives -0.40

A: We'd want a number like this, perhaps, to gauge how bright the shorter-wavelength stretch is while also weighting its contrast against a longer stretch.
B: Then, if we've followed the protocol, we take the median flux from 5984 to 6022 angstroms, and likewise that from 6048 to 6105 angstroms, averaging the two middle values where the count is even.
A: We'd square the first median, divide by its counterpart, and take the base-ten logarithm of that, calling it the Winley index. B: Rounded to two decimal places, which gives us 1.69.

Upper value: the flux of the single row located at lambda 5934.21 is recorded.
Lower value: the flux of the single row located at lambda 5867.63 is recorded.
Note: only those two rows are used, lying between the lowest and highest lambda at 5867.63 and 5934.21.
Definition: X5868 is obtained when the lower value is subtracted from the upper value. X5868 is -7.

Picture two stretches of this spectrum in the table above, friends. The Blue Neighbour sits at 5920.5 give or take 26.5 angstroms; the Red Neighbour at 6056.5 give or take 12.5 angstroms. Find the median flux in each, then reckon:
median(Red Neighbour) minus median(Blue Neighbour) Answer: 3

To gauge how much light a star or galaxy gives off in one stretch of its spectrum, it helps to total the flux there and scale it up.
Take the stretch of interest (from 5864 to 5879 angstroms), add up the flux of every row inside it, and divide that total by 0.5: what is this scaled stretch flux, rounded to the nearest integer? 1244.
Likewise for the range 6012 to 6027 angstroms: 1157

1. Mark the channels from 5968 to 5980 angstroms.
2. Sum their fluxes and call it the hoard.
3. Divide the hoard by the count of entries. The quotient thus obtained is 53.3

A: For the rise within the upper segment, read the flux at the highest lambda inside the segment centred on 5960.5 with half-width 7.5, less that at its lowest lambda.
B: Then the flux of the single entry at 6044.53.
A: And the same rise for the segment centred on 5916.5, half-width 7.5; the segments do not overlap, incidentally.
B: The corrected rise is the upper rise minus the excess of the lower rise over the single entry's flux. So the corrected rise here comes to 56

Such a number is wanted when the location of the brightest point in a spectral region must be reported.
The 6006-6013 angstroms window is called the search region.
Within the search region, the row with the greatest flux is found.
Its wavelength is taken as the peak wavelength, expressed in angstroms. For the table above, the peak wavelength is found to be 6012.61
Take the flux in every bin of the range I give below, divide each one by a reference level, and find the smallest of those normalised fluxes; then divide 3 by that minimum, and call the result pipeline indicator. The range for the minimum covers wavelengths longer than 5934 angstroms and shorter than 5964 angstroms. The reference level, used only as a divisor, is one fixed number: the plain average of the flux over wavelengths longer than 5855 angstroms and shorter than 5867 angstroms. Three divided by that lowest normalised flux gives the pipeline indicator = 3.25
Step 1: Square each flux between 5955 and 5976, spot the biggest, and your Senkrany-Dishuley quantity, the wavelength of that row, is 5964.35 angstroms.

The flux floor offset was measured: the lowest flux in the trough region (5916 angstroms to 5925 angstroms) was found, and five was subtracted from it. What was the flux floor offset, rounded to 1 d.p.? 48.2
